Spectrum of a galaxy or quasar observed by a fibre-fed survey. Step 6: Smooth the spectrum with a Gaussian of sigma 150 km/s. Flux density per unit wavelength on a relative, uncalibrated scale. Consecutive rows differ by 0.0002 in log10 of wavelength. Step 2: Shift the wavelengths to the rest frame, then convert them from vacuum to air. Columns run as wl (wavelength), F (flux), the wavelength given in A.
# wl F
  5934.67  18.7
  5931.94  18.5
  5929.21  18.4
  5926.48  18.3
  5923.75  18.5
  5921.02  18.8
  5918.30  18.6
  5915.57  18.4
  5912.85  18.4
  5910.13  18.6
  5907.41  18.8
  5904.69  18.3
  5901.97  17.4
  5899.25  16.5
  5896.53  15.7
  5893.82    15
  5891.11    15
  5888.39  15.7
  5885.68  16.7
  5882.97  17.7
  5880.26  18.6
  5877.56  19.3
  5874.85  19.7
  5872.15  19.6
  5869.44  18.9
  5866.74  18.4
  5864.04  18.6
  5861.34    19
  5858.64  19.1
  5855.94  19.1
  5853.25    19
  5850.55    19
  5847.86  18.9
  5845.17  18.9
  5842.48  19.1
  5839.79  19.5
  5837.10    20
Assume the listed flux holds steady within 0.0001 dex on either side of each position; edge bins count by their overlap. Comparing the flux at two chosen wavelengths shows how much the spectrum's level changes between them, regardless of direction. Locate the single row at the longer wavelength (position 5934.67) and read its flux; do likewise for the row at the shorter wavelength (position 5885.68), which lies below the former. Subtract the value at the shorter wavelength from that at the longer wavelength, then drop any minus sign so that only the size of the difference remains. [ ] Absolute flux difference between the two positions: 2.00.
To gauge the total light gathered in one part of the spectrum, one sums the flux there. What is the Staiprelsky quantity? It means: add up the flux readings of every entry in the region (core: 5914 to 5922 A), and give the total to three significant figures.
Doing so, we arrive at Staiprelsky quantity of 55.8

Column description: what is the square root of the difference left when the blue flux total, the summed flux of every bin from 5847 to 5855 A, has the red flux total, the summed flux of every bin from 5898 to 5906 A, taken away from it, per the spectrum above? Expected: 2.2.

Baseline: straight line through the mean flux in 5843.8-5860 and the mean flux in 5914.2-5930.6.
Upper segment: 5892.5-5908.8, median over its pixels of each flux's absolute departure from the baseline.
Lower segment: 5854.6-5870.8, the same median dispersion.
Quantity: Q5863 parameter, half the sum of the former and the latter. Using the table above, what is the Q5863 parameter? 0.9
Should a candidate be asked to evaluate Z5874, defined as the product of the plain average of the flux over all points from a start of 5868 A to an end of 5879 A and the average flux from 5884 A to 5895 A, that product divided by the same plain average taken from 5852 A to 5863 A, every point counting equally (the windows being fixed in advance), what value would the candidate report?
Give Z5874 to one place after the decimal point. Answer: 15.9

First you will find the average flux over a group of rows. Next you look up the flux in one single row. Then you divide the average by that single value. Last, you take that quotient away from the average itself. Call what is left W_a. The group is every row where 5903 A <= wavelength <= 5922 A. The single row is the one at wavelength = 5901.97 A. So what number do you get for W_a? 17.5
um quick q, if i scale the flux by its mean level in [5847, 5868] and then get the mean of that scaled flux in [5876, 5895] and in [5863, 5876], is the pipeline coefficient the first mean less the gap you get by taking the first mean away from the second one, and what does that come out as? 0.78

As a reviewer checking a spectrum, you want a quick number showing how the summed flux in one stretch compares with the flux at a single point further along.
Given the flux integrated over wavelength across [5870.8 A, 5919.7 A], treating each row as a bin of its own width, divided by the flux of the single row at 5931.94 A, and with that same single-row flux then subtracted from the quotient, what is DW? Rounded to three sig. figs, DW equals 28.2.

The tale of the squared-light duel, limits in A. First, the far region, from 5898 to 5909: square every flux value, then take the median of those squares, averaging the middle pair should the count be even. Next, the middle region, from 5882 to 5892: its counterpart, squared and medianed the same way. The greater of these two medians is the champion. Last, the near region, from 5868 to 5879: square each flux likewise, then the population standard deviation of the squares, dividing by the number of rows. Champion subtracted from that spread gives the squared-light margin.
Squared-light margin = -307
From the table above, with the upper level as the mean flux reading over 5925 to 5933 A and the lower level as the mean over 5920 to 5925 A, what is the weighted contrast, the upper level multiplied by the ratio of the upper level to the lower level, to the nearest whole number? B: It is 18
